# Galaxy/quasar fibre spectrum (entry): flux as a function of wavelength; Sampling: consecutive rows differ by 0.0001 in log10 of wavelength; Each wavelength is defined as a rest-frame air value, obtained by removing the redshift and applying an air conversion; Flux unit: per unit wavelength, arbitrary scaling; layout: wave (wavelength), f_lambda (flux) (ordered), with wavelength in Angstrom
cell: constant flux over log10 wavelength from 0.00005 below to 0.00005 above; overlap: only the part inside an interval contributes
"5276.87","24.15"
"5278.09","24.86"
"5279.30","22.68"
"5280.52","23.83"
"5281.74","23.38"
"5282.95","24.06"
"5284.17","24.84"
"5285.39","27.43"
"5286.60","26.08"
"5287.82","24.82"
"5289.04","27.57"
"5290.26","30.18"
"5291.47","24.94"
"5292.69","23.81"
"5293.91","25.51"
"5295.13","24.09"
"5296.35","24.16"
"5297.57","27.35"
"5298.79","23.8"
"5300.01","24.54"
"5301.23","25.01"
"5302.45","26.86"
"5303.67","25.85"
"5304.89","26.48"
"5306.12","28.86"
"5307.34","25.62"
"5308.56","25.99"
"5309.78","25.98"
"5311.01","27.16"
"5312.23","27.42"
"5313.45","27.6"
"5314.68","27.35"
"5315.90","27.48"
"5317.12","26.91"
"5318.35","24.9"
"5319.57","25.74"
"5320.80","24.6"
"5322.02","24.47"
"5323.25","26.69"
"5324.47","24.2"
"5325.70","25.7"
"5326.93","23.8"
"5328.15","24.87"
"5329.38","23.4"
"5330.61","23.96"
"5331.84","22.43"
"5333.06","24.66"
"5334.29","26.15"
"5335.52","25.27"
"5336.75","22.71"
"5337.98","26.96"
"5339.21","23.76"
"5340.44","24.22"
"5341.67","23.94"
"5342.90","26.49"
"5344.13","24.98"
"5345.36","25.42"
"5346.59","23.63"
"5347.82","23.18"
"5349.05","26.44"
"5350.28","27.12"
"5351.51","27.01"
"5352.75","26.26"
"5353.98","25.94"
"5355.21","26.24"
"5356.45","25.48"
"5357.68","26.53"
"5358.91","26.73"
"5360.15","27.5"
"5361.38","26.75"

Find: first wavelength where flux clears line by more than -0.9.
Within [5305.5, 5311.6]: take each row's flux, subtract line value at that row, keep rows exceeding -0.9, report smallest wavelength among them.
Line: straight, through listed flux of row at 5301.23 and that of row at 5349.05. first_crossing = 5306.12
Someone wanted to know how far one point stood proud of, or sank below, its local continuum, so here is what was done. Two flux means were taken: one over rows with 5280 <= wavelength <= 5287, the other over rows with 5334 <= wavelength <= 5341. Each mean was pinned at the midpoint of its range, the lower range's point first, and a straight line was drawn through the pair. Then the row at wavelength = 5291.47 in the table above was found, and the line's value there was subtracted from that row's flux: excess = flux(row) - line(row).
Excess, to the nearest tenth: 0.0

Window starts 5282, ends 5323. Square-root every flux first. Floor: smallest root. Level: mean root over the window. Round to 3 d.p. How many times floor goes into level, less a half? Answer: 0.544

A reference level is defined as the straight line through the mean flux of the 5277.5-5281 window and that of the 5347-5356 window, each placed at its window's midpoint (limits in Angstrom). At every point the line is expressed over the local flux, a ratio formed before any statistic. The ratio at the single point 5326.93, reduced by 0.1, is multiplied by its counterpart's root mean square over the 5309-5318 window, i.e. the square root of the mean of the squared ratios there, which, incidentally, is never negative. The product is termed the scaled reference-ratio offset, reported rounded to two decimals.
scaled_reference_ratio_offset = 0.88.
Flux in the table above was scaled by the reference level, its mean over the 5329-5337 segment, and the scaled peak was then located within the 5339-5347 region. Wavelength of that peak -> 5342.90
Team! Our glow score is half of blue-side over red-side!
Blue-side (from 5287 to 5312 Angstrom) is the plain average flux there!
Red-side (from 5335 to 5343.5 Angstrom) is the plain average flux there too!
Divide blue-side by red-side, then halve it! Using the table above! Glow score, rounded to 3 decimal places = 0.524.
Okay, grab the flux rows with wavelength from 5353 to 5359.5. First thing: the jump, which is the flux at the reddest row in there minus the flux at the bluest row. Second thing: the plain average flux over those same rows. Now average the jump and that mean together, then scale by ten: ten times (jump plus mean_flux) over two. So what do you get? 135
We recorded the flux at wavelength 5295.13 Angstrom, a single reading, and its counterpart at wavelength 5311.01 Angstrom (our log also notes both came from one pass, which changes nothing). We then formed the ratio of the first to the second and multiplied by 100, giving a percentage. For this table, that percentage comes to 89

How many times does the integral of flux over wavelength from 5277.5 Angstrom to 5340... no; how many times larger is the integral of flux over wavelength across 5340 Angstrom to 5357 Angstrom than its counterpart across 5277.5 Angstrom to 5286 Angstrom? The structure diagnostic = 2.1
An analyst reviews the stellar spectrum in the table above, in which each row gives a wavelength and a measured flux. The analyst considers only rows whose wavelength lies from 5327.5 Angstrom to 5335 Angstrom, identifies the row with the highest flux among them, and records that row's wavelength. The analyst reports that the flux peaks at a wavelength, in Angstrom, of 5334.29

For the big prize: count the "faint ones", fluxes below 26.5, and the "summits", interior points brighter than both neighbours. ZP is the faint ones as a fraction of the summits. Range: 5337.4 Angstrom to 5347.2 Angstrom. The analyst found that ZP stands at 2.3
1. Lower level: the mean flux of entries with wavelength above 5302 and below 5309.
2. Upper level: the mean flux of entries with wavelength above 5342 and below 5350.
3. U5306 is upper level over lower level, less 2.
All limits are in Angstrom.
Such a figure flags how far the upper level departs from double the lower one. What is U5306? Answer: -1.06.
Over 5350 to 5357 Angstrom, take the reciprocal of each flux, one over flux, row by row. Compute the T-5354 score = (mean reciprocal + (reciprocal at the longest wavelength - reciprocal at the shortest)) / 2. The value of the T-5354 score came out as 0.0202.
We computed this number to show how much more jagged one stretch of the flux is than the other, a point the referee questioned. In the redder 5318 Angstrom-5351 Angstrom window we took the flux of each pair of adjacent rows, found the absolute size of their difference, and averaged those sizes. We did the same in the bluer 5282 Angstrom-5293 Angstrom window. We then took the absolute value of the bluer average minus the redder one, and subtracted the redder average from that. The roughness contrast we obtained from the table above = -0.93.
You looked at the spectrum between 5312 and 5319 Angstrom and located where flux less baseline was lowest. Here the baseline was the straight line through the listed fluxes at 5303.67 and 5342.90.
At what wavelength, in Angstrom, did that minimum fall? 5318.35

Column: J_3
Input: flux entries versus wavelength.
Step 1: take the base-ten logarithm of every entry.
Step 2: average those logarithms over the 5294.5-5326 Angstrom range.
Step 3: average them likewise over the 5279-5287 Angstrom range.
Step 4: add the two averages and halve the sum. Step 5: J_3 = 1.40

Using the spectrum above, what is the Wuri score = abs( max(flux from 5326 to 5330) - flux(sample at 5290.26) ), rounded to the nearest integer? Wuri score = 5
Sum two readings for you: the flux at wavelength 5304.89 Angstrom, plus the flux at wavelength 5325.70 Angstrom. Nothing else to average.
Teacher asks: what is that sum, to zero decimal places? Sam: 52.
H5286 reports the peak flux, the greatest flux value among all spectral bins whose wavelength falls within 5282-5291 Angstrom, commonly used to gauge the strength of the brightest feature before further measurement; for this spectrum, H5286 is 30.18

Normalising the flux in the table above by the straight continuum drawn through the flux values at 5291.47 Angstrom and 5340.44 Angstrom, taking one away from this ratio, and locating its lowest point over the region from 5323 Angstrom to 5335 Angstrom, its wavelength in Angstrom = 5331.84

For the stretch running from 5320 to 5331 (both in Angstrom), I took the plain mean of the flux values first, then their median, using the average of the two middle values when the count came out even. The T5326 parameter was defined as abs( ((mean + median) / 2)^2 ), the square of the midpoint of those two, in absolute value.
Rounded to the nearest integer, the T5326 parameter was 603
